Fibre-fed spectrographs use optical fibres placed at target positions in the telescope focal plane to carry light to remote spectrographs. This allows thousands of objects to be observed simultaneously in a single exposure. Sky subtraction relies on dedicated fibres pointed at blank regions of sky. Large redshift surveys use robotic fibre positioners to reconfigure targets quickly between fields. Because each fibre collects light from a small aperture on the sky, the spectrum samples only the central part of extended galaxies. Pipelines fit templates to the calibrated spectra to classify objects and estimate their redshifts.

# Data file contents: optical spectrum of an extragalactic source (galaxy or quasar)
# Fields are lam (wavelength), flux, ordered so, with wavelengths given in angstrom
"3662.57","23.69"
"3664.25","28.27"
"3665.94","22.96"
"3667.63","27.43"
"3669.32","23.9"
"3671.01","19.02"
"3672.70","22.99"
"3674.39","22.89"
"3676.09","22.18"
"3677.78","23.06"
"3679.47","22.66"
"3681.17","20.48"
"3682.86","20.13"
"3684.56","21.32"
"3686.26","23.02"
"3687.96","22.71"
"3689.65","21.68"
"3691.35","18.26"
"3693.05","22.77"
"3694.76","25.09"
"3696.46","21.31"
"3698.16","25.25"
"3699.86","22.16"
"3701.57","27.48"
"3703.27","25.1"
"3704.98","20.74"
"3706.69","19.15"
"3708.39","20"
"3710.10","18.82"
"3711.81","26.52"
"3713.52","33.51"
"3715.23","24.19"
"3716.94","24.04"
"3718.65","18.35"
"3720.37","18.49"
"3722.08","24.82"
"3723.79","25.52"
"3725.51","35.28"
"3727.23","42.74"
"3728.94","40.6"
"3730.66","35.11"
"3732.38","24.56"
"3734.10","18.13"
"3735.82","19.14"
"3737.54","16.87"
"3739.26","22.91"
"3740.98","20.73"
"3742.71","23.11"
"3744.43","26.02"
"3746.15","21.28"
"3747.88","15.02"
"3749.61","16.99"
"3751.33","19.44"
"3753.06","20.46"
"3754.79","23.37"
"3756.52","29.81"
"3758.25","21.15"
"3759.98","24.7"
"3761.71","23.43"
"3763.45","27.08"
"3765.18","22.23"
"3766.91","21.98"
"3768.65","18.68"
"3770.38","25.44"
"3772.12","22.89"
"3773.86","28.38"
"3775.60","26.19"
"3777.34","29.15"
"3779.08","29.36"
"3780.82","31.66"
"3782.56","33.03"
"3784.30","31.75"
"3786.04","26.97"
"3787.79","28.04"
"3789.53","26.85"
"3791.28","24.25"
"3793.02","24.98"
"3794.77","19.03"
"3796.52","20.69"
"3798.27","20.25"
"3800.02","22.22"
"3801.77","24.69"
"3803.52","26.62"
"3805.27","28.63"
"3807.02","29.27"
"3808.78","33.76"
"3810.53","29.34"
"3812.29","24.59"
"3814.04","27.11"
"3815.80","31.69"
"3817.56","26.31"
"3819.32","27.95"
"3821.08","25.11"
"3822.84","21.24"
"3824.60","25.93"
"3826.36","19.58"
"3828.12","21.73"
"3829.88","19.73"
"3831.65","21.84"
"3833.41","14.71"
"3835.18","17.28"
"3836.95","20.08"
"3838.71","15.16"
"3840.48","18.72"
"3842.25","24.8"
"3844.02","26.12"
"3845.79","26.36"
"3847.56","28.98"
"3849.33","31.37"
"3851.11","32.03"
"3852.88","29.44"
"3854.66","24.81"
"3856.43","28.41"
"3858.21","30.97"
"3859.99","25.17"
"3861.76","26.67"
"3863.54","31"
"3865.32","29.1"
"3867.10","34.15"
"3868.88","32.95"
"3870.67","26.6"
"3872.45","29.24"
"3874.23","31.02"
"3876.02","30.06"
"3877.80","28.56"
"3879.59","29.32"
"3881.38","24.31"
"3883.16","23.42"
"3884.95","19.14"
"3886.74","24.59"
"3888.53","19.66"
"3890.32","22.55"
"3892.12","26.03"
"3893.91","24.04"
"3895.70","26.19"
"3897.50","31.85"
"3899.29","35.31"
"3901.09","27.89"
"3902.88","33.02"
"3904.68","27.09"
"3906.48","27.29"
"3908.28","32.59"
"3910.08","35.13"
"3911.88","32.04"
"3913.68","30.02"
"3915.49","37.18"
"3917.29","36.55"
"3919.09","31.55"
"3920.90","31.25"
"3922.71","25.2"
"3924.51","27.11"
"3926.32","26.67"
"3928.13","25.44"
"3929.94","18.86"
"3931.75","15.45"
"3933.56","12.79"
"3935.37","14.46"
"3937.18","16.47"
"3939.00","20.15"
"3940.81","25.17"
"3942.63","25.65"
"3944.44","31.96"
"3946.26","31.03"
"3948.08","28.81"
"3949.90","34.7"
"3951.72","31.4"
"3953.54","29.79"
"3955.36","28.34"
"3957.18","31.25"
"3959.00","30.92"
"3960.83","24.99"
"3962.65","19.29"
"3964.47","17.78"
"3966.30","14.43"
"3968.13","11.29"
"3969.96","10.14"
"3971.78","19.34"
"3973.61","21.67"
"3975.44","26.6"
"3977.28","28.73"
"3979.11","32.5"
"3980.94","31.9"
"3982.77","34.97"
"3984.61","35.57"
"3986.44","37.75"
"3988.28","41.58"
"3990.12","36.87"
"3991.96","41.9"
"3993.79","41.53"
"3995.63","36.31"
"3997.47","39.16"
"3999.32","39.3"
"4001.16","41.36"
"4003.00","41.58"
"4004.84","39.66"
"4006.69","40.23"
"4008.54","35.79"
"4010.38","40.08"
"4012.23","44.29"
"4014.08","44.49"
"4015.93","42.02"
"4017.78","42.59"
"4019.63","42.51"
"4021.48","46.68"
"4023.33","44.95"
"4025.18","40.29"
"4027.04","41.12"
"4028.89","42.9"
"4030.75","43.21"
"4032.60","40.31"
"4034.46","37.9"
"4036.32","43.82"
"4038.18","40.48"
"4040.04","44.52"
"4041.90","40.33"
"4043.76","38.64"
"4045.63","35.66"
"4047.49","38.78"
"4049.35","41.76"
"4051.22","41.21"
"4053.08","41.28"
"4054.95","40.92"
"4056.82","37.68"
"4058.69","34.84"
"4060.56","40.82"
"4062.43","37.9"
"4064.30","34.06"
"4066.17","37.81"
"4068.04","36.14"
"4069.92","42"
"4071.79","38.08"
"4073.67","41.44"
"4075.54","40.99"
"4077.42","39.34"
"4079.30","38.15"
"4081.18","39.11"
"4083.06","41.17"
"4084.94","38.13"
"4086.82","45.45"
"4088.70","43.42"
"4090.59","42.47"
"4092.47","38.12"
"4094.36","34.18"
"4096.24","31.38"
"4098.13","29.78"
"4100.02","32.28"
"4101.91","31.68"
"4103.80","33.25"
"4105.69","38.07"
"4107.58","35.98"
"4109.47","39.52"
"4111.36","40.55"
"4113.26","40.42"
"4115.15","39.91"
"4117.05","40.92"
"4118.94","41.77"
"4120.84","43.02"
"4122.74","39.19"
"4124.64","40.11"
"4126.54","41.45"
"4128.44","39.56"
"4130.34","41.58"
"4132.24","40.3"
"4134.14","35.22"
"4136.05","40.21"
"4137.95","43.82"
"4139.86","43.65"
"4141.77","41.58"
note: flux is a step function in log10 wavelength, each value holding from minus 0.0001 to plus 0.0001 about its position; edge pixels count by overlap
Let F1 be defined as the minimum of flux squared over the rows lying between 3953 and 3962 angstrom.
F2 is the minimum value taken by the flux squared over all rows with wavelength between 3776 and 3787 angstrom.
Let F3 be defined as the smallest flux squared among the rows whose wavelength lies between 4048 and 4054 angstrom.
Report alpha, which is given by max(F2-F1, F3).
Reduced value 1698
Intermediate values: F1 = 625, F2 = 727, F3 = 1698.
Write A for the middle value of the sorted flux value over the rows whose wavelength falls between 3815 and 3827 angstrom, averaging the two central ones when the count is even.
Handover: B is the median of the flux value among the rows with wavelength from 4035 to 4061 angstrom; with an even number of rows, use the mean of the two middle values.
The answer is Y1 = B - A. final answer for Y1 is 15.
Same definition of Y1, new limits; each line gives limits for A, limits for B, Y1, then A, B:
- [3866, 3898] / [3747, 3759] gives -6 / 26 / 20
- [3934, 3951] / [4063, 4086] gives 13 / 26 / 39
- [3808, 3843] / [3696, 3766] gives 0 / 23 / 23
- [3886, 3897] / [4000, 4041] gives 17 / 24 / 42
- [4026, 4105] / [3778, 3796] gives -12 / 39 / 28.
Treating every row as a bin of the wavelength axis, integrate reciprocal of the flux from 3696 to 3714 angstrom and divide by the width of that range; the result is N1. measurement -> 0.0438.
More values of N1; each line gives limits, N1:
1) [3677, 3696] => 0.0459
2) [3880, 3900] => 0.0409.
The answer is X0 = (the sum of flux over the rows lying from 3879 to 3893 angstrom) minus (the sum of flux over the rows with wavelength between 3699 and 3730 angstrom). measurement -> -278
